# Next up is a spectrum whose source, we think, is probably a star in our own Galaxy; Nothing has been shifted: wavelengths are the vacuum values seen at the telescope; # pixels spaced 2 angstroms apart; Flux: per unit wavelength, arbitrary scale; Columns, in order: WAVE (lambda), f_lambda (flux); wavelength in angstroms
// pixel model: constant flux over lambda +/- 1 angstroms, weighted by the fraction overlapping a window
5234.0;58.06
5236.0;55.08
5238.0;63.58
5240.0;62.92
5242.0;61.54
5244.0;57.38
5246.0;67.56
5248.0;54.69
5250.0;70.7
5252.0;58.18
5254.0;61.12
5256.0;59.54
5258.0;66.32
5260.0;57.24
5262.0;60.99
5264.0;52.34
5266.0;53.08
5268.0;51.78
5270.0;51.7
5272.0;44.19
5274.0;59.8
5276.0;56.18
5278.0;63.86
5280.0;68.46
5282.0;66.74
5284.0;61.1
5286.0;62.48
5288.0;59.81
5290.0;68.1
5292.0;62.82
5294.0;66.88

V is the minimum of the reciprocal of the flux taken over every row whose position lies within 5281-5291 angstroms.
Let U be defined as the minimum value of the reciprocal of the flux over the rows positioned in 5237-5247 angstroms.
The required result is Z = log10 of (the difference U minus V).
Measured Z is -3.9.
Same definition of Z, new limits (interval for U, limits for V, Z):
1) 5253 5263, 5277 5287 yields -3.3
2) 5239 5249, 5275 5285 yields -3.7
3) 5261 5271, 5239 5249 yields -2.8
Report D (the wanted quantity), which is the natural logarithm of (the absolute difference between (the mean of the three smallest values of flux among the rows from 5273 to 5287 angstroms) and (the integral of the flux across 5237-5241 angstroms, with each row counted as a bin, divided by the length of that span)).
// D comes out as 1.4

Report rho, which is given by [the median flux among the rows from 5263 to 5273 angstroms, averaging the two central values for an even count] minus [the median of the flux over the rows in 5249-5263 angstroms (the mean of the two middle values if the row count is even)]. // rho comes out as -9.2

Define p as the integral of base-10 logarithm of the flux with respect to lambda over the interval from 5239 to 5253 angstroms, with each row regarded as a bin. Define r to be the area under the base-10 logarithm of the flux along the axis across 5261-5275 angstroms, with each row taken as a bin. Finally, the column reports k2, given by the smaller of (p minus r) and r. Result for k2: 0.9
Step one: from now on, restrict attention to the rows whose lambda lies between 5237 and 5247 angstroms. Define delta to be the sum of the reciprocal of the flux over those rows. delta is 0.080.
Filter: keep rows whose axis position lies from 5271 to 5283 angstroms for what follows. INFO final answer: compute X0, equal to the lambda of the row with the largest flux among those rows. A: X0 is 5280.0 angstroms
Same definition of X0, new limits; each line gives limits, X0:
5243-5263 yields 5250.0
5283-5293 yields 5290.0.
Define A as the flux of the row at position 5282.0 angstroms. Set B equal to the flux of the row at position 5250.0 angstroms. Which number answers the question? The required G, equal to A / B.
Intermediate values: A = 66.74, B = 70.7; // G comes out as 0.94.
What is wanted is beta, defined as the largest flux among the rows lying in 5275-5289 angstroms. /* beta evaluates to 68.46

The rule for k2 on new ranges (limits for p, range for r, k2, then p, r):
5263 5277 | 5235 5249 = -0.8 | 24.09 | 24.9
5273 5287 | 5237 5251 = 0.0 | 25.15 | 25.1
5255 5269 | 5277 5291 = -0.7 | 24.59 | 25.3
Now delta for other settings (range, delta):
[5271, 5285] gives 0.119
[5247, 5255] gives 0.066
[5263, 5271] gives 0.077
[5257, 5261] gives 0.033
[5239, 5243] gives 0.032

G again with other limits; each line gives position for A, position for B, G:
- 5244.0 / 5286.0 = 0.92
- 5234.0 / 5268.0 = 1.12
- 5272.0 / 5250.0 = 0.63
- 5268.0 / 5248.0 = 0.95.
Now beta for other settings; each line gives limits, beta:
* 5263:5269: 53.08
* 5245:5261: 70.7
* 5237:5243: 63.58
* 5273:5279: 63.86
